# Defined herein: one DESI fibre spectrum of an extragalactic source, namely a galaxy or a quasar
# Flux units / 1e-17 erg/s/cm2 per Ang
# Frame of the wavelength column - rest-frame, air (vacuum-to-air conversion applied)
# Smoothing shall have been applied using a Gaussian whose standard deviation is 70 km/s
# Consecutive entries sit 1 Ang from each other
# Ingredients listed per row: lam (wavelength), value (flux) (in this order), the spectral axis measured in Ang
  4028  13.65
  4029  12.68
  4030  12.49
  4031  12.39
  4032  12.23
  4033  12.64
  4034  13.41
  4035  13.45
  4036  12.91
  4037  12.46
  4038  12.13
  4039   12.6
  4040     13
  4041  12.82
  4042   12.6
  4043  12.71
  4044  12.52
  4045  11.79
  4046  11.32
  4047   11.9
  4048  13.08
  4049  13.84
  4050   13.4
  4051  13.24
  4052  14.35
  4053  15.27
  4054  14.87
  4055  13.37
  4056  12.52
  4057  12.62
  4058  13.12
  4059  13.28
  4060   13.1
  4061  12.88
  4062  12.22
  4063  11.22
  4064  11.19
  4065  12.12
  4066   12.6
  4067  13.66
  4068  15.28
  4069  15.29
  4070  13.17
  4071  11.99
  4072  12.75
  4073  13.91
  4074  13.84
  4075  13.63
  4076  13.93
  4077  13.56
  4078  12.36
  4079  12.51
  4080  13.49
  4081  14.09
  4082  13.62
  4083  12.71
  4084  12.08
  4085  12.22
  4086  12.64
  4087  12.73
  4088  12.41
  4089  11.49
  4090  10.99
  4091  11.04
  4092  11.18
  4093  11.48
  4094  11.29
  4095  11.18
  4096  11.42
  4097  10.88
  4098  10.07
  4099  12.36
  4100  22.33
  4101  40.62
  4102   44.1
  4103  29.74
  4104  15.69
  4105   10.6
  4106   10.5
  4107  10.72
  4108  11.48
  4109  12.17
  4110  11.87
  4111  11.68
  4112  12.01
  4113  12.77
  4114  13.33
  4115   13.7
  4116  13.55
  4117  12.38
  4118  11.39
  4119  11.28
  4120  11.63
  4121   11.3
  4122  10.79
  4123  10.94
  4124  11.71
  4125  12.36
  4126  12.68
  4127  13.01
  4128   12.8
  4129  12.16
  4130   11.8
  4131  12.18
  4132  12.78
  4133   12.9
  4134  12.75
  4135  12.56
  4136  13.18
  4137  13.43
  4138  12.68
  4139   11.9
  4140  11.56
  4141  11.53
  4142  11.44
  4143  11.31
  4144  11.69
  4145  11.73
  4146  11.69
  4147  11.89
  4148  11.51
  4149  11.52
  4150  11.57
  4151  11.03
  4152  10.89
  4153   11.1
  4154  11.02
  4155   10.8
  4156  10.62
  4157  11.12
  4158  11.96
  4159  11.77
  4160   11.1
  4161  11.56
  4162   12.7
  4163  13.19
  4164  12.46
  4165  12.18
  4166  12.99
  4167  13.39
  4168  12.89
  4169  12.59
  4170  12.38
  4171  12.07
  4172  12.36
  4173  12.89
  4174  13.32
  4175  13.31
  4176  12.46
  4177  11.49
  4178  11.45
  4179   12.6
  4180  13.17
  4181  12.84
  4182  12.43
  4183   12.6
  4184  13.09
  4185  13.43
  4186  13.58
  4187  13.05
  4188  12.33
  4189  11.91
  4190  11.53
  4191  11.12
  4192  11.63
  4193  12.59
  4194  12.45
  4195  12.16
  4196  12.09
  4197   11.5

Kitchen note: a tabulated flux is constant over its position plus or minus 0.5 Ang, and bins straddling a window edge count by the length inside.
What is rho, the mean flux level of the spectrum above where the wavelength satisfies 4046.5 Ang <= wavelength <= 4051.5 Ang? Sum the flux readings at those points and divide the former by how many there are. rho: 13.1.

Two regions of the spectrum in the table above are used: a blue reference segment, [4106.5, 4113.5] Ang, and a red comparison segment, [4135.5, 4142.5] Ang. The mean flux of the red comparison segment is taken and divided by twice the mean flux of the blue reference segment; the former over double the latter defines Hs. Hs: 0.52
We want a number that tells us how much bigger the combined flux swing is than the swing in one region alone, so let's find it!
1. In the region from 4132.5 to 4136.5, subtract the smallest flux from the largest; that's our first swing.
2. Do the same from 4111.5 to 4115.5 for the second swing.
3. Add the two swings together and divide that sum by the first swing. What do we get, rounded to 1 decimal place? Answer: 3.7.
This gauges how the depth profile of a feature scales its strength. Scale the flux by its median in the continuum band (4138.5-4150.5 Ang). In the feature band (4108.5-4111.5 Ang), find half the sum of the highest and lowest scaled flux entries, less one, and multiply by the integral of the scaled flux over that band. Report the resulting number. 0.10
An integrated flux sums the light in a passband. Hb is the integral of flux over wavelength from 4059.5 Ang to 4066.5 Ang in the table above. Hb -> 85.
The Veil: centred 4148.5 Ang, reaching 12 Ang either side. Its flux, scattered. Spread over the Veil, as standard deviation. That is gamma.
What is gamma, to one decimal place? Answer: 0.6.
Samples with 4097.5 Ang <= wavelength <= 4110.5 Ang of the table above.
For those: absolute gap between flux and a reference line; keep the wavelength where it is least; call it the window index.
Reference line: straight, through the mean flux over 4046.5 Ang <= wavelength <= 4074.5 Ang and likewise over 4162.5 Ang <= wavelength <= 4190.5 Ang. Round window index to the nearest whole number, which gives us 4099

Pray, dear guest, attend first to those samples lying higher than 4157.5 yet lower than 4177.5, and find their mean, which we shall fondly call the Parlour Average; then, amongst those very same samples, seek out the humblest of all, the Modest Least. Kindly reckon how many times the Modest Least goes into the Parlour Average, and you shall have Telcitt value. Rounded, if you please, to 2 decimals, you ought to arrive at 1.12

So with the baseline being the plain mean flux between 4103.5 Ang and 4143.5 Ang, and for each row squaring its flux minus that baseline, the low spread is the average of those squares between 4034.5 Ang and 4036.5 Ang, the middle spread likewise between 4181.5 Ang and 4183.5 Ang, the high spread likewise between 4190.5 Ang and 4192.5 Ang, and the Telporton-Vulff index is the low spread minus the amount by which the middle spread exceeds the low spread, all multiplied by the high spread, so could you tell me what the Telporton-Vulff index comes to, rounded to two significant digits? 1.4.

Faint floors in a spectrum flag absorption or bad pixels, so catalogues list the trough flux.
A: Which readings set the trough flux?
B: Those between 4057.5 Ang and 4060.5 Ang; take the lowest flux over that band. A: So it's 13.1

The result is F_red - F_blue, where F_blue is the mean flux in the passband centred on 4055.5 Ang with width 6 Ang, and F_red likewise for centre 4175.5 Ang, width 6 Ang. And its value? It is -1.1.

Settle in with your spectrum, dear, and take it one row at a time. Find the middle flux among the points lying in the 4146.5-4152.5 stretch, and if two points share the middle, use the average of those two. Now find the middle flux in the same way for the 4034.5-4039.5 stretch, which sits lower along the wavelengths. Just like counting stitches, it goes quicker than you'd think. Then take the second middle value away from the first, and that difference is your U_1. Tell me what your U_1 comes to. -1.1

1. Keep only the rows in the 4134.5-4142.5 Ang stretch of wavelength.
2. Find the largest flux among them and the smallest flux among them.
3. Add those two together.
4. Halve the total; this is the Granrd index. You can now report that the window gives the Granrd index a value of 12.4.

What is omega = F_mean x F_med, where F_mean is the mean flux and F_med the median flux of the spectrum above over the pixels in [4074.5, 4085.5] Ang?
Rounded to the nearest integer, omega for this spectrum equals 177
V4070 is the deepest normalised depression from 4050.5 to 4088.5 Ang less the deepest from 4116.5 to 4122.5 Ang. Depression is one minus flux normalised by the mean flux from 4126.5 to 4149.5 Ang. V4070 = -0.033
